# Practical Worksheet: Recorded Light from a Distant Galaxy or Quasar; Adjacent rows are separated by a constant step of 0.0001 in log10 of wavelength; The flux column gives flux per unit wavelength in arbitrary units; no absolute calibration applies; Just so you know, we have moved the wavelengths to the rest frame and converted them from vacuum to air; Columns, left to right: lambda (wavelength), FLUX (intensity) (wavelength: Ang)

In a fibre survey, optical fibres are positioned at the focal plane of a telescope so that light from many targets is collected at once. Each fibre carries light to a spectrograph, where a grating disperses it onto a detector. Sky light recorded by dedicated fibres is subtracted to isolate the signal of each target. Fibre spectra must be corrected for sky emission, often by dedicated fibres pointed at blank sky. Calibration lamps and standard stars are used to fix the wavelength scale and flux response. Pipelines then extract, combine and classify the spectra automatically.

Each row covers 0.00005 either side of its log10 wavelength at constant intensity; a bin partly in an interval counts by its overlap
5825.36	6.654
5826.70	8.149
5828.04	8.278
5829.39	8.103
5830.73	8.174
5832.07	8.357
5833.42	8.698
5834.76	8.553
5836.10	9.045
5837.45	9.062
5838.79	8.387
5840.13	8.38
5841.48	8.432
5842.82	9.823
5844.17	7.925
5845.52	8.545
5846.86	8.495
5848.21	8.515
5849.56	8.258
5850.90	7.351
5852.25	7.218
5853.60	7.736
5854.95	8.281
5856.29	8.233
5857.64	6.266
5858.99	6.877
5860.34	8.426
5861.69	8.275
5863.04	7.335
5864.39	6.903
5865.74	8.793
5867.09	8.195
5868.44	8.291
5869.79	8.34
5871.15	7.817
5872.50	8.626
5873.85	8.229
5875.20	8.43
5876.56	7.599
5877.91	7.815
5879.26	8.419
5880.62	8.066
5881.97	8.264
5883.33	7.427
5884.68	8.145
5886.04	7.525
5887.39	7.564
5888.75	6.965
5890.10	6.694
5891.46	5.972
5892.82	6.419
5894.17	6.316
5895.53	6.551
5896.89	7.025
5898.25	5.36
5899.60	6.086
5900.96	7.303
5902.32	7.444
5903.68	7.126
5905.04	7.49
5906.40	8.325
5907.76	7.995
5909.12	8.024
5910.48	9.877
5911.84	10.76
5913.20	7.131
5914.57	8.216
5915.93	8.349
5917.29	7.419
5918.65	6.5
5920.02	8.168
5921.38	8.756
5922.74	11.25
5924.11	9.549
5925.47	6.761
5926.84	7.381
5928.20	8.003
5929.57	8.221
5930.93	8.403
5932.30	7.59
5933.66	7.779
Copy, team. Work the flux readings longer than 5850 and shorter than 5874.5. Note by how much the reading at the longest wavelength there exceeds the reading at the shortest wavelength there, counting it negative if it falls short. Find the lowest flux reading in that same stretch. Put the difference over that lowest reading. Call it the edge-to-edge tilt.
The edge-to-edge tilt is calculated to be 0.1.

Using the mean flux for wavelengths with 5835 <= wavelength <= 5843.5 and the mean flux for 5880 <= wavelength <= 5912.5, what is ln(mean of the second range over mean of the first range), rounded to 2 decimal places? -0.17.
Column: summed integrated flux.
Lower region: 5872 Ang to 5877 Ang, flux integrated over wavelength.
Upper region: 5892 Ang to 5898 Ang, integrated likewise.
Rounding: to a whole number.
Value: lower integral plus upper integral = 80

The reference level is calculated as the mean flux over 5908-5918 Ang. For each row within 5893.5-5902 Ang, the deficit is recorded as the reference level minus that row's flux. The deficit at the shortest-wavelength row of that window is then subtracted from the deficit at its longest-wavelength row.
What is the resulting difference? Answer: -1.0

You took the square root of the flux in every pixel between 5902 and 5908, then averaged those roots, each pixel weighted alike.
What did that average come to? 2.77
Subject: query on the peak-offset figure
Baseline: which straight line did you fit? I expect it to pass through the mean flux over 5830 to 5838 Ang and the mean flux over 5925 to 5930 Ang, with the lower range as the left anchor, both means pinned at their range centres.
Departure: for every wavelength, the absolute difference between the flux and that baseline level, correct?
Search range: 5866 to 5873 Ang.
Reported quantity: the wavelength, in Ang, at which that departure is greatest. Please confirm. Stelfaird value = 5872.50 Ang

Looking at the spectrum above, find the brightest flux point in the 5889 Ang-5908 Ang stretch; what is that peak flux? 8.325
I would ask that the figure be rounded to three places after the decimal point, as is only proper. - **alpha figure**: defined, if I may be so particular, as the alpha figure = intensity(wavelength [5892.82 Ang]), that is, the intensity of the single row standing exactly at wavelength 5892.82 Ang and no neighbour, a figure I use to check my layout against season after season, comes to 6.419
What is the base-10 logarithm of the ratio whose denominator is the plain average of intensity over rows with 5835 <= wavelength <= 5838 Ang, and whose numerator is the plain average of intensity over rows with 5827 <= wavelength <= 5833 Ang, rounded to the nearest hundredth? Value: -0.04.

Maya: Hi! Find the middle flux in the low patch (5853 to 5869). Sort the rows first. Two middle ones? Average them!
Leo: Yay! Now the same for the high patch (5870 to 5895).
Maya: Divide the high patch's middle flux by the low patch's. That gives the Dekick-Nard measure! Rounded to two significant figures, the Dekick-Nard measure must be 0.94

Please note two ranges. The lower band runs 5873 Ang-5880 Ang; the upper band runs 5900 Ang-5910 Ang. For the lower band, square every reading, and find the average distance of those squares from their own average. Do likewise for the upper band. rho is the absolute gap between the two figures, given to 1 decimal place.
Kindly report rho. 0.8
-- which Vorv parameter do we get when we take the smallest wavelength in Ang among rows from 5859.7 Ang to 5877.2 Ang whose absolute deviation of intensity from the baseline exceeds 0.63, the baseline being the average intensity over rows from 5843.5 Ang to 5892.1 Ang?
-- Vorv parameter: 5864.39 Ang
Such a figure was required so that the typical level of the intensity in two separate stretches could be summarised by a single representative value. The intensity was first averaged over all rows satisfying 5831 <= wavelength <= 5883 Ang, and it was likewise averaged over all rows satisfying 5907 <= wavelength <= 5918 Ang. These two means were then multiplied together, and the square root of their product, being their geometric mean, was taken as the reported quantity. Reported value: 8.3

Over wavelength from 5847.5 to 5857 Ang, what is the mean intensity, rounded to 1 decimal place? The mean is 7.9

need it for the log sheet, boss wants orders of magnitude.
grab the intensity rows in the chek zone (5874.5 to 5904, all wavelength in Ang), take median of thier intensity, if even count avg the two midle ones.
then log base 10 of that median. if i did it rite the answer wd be 0.867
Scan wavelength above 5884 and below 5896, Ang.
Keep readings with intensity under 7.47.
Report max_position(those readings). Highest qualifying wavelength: 5895.53 Ang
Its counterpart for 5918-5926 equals 5925.47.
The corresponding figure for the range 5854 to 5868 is 5864.39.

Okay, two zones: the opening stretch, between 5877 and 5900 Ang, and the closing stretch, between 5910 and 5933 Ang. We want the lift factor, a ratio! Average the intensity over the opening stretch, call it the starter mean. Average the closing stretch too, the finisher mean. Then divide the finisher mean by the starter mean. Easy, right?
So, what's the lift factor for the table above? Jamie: 1.18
